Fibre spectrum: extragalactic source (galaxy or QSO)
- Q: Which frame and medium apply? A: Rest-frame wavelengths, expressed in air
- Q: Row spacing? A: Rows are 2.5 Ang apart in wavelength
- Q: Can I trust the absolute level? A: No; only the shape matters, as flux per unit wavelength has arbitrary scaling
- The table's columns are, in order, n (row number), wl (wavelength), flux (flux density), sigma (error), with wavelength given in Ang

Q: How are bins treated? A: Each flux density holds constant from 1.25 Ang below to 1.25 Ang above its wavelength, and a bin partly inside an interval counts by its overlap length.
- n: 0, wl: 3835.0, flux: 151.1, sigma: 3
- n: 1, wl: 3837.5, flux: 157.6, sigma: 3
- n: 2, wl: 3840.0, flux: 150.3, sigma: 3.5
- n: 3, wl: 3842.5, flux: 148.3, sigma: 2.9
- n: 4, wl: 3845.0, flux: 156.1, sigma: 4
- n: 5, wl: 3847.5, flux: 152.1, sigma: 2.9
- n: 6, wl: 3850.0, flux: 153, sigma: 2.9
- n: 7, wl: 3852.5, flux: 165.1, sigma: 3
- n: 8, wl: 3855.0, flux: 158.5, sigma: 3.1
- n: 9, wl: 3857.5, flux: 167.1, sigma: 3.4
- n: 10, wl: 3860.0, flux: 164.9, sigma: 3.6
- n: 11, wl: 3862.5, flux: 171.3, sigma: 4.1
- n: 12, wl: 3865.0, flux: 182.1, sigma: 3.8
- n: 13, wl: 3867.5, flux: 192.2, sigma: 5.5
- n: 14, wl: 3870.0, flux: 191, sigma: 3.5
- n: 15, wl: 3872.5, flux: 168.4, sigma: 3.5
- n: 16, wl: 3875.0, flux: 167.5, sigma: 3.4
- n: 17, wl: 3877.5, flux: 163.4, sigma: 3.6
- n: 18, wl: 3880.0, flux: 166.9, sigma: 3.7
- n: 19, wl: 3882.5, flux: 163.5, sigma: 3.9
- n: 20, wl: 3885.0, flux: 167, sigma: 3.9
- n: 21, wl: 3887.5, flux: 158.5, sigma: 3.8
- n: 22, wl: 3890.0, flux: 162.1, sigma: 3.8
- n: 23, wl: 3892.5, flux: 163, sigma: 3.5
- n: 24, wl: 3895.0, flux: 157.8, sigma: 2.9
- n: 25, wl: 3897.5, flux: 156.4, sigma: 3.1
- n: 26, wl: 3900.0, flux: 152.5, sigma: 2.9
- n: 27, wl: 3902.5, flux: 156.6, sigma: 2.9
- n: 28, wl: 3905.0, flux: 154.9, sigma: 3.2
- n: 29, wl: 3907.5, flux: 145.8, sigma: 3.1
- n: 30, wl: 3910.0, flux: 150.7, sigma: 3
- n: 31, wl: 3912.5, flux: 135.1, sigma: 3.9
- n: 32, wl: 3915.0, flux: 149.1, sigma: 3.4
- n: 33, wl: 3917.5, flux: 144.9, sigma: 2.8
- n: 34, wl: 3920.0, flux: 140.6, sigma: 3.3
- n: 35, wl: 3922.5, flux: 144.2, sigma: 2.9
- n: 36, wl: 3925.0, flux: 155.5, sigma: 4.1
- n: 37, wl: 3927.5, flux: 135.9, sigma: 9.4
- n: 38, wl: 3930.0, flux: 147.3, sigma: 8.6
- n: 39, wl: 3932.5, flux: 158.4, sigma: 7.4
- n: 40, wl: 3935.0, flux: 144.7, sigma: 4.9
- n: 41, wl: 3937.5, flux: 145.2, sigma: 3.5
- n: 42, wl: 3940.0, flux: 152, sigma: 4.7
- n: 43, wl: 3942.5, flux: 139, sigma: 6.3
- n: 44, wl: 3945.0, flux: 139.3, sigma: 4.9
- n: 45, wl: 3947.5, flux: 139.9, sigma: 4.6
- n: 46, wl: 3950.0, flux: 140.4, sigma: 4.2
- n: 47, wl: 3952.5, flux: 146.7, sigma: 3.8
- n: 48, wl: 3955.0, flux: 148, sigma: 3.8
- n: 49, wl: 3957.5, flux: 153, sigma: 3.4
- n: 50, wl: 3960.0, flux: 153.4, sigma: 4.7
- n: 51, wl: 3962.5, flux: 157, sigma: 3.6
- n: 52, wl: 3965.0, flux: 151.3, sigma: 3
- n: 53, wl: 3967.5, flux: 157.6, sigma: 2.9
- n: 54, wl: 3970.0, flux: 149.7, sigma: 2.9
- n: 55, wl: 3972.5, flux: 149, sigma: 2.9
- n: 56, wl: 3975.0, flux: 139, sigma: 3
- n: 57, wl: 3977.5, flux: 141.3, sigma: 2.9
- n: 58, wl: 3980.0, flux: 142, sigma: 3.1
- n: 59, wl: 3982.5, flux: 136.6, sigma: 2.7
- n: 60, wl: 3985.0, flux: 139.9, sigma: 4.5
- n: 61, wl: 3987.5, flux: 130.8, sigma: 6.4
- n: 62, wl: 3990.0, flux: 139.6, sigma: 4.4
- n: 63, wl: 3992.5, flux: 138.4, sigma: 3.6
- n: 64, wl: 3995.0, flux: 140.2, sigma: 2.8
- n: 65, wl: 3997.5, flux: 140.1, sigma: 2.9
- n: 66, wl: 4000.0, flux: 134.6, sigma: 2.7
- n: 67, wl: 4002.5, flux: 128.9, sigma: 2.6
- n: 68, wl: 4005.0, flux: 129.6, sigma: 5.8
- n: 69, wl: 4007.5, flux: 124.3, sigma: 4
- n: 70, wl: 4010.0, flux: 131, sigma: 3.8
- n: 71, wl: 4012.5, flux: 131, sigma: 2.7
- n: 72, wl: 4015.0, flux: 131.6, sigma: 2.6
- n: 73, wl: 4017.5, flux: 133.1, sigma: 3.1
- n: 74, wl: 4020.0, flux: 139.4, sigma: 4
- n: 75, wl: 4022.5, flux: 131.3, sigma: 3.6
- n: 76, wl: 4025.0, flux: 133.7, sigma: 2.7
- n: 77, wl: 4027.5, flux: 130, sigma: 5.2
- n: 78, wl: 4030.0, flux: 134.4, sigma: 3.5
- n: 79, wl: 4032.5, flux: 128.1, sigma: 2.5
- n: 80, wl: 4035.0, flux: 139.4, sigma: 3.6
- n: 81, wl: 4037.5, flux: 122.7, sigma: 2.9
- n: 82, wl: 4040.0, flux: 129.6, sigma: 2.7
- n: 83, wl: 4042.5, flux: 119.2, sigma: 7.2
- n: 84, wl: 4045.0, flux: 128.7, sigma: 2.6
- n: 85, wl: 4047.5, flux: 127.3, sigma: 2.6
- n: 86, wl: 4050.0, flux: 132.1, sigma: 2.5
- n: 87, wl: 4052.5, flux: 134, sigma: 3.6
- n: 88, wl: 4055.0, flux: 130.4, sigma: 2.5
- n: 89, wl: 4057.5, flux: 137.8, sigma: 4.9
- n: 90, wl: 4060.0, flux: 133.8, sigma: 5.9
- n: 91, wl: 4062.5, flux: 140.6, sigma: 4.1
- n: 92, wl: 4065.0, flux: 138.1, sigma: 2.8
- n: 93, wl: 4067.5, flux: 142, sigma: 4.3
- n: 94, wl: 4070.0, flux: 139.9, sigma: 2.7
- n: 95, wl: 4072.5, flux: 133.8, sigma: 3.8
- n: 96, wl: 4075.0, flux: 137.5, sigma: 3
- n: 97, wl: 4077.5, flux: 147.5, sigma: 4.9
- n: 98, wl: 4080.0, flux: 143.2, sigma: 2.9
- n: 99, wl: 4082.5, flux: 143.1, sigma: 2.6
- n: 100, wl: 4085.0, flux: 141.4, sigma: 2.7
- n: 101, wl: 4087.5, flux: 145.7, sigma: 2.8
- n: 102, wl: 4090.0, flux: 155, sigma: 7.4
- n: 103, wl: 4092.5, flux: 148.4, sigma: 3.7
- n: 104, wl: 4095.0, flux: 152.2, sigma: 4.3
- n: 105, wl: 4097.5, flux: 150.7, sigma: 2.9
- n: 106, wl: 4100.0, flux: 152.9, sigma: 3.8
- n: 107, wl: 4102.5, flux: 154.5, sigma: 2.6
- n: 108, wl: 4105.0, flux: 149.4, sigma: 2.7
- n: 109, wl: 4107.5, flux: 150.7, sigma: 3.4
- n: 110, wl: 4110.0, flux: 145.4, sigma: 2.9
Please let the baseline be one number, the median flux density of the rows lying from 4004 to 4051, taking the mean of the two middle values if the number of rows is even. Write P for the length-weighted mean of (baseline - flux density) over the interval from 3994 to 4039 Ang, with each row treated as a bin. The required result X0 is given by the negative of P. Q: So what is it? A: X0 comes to 1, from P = -1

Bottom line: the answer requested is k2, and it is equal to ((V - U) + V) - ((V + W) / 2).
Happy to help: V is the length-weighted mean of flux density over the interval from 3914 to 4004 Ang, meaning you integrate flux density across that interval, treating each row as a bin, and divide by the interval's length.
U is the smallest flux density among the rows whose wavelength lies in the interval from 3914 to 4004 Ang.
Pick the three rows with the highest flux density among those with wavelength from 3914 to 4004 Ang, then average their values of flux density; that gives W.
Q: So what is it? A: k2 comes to 9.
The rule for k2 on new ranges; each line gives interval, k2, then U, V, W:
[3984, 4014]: 7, 124.3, 134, 140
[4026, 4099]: 11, 119.2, 138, 153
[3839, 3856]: 4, 148.3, 155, 160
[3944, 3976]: 5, 139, 148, 156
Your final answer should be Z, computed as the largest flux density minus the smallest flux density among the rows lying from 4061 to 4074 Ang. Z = 8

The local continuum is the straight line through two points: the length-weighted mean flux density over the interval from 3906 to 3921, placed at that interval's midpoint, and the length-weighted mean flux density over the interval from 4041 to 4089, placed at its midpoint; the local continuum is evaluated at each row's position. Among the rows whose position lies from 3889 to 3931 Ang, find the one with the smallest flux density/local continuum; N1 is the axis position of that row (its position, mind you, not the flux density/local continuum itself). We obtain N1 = 3912.5 Ang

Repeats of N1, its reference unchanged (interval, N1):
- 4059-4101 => 4060.0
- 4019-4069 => 4042.5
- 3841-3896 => 3842.5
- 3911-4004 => 4002.5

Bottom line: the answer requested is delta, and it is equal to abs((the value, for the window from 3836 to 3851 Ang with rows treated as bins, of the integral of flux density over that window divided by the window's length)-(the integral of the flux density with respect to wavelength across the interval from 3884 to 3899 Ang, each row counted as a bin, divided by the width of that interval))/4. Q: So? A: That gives 1.9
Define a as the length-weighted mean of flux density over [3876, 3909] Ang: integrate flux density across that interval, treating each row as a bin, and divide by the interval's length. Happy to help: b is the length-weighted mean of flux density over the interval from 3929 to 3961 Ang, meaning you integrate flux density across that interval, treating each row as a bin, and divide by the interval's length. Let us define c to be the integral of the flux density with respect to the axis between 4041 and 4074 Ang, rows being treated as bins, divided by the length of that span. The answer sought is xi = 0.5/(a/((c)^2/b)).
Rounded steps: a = 159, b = 147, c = 134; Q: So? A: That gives 0.38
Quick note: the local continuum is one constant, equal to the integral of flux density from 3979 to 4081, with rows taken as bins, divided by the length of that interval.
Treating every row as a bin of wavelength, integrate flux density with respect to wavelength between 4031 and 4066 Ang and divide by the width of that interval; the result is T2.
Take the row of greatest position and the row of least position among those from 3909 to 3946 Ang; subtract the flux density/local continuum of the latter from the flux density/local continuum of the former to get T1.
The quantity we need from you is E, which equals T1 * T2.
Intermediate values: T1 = -0.08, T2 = 132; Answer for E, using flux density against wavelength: -11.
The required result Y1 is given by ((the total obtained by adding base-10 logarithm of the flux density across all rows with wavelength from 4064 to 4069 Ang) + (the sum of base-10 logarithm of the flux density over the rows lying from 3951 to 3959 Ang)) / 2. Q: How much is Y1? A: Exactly 5.4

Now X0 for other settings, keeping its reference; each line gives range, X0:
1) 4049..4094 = 9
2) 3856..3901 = 37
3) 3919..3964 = 16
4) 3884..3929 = 21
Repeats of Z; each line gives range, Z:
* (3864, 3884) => 29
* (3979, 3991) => 11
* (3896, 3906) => 4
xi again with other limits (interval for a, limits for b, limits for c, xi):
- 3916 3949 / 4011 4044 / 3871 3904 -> 0.69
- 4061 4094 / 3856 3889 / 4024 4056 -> 0.35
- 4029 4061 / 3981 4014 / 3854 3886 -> 0.84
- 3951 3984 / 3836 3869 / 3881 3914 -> 0.50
